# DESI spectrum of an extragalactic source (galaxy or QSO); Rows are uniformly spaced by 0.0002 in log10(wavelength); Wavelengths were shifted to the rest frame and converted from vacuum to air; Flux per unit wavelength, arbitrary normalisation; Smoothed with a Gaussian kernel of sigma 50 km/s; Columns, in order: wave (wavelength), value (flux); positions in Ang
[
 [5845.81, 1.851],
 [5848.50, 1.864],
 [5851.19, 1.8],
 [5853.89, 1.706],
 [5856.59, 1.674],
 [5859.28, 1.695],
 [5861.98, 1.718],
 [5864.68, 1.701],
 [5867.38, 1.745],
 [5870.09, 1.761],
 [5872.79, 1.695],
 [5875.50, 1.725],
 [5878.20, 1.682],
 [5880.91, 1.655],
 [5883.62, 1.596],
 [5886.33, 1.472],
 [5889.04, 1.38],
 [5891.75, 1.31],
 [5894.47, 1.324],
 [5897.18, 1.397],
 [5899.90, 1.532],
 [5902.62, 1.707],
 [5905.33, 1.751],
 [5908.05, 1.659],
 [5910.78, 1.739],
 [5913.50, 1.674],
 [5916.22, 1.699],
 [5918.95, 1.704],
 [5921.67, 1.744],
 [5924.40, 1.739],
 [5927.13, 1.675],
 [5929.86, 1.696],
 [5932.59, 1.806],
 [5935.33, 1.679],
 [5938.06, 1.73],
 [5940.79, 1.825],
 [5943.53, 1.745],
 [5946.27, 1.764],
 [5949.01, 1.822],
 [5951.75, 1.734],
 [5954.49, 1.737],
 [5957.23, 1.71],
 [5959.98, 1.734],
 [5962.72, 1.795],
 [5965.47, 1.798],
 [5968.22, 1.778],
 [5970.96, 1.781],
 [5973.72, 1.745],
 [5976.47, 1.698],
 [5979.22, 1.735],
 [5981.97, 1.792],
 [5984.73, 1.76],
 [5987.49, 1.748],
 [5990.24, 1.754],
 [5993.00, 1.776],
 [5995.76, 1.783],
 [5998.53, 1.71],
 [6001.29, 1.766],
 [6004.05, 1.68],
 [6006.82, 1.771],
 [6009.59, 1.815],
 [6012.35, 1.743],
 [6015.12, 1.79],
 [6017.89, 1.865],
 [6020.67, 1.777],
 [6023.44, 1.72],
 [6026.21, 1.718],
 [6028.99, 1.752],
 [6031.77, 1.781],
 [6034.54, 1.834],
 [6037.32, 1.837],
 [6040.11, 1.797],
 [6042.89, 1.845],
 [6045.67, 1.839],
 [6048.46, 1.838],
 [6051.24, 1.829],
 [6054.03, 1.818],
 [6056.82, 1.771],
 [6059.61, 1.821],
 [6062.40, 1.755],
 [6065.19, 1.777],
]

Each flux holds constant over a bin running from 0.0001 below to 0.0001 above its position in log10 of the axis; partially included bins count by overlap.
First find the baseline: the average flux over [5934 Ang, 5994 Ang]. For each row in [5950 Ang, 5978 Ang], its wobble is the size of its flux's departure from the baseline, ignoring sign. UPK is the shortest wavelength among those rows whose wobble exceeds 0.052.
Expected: 5976.47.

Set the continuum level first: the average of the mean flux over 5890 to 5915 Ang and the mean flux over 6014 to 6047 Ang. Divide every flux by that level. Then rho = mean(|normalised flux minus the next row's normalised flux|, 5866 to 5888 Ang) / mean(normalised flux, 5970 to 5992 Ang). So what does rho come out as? 0.030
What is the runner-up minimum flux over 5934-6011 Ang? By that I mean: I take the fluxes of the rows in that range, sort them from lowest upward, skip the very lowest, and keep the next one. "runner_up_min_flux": 1.68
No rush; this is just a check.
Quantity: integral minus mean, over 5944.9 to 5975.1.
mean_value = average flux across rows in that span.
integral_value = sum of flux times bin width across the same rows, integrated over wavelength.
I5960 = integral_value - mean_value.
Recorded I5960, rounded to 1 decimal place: 51.5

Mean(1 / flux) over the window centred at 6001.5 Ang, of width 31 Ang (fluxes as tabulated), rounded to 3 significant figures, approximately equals 0.569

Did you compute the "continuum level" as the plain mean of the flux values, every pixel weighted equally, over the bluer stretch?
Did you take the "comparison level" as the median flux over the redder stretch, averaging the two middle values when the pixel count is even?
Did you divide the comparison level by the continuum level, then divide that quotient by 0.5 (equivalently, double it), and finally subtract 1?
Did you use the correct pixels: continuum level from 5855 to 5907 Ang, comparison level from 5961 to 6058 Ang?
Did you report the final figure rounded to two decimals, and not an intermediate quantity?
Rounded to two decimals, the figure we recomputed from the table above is 1.21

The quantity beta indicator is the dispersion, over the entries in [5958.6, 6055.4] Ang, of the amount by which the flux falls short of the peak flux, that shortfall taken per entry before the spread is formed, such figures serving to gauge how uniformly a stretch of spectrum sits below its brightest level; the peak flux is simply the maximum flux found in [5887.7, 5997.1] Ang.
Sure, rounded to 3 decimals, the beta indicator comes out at 0.045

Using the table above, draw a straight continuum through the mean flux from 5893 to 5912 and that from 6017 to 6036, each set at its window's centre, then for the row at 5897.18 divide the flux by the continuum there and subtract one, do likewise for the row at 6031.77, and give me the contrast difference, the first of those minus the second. -0.112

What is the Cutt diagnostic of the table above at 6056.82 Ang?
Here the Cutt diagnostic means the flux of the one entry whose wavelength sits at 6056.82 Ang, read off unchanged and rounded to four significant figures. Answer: 1.771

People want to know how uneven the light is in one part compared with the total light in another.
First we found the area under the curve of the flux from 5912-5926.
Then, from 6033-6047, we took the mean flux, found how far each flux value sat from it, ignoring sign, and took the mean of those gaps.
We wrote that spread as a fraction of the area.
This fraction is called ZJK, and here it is 0.0006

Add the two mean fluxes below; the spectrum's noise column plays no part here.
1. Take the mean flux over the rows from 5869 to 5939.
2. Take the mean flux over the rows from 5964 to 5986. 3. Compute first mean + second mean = 3.40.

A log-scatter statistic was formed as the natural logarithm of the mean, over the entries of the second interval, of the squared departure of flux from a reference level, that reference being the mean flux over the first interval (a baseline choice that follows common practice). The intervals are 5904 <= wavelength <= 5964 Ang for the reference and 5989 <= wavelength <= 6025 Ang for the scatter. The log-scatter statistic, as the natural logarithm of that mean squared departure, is -5.8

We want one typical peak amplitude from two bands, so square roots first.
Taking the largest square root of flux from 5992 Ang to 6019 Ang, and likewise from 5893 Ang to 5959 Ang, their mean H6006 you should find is 1.36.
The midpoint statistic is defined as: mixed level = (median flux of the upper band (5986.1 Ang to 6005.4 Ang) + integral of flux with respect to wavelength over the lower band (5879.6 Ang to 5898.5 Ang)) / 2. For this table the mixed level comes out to 15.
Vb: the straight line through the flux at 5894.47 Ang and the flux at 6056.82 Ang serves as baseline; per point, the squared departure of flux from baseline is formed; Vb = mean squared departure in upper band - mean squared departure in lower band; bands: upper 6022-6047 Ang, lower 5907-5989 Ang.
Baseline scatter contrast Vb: -0.069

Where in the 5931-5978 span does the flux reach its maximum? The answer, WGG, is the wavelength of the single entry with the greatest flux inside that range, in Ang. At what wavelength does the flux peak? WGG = 5940.79 Ang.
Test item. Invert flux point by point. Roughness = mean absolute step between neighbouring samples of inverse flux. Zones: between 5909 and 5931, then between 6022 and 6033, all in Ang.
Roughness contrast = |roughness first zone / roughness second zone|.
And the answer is 1.6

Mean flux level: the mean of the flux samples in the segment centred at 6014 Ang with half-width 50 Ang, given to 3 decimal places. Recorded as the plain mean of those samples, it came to 1.778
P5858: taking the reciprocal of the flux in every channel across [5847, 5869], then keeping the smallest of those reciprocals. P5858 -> 0.536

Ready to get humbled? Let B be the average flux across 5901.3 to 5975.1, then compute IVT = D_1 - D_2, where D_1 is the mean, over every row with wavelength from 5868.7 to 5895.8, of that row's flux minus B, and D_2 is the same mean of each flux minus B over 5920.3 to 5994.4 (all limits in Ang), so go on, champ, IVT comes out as -0.19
